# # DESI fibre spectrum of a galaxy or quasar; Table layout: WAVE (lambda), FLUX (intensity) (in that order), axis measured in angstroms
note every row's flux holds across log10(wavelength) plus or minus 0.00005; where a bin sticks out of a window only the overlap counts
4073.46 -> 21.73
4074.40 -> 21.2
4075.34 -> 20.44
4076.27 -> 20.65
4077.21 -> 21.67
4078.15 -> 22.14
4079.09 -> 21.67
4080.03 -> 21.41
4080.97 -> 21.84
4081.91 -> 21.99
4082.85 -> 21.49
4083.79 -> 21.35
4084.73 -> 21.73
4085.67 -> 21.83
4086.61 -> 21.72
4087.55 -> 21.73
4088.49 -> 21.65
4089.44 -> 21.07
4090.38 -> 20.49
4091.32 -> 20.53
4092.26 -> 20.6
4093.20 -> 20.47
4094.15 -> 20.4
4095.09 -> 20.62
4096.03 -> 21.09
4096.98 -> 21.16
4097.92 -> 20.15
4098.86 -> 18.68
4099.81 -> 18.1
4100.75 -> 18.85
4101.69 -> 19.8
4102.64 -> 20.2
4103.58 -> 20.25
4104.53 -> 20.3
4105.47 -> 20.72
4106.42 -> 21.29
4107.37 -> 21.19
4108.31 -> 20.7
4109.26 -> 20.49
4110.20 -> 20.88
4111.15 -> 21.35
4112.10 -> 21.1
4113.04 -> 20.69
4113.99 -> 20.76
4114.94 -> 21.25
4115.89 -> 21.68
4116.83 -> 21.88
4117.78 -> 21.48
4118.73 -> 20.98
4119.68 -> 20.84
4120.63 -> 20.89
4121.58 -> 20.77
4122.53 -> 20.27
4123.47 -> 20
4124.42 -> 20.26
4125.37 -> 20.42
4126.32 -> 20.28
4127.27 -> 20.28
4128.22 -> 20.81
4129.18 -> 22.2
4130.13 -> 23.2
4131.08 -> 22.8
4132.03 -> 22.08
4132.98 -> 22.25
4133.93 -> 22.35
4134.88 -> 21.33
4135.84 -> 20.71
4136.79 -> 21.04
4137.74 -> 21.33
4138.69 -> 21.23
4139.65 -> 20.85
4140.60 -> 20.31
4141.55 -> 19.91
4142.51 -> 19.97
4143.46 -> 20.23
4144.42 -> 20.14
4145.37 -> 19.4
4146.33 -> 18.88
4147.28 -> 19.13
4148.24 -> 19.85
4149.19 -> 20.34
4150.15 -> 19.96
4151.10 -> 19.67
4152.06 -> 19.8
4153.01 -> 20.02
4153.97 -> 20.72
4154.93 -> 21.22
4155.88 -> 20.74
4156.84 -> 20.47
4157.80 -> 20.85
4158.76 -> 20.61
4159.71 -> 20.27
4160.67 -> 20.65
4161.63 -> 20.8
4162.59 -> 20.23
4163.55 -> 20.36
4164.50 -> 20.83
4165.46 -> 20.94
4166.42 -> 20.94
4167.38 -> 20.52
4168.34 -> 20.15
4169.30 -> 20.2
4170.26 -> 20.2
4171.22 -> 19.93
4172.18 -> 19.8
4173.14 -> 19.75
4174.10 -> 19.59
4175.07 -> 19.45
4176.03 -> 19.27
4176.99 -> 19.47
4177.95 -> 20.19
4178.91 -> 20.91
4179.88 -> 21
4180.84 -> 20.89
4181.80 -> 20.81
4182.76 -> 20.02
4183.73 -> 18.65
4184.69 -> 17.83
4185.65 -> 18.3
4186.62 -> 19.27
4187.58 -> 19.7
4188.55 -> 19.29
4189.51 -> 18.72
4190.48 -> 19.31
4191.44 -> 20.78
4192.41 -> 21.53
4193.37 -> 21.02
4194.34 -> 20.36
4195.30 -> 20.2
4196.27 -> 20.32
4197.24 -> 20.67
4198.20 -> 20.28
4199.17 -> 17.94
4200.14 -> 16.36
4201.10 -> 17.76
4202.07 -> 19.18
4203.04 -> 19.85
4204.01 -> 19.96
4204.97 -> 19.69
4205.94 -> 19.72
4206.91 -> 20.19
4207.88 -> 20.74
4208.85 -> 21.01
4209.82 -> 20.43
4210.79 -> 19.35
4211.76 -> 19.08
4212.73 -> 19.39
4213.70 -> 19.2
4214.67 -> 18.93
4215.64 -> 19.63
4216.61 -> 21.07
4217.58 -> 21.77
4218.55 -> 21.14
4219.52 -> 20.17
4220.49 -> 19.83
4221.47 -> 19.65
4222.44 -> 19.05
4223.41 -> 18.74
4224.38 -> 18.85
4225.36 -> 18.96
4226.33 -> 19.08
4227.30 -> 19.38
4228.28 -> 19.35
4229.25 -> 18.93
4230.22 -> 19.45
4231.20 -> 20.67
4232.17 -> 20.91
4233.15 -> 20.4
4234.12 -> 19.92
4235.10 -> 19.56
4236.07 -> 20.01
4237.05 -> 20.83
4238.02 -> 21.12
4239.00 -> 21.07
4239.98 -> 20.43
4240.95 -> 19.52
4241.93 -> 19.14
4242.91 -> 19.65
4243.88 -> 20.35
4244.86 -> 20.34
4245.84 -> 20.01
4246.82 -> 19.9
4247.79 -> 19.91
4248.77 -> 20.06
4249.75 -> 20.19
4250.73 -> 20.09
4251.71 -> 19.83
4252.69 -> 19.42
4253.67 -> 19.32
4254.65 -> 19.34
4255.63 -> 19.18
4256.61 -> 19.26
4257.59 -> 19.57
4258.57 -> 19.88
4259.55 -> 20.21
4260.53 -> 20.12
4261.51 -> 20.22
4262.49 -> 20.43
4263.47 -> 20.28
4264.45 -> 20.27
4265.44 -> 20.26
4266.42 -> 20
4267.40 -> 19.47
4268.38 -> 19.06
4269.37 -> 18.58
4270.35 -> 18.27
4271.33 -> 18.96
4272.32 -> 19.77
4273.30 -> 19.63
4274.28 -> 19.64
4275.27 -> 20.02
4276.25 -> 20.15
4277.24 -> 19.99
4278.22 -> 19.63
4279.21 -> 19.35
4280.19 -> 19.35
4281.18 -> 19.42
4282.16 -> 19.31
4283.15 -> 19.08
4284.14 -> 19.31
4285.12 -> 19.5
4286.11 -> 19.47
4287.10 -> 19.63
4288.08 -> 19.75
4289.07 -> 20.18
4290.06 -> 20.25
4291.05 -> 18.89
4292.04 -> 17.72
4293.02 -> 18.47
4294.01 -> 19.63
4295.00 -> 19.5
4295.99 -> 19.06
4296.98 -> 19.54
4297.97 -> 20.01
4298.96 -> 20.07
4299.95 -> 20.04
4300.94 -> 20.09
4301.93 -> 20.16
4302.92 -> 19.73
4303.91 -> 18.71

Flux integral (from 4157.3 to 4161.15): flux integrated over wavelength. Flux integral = 79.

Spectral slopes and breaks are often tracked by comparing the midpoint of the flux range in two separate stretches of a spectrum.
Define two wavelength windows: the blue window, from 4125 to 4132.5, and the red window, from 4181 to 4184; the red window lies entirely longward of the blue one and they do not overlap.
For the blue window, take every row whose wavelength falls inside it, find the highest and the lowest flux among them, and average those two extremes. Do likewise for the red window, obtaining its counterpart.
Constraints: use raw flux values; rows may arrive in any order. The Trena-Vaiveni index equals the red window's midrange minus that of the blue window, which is -2.01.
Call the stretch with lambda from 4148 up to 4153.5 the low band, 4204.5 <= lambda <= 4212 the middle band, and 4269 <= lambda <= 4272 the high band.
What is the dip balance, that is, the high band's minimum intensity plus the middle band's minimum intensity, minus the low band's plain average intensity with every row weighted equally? 17.4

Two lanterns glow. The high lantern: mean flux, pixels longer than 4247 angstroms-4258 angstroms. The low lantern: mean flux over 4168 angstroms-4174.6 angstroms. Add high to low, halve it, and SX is 19.8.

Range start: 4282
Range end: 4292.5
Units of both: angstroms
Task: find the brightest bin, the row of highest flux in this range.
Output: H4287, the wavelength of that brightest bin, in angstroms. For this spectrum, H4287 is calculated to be 4290.06 angstroms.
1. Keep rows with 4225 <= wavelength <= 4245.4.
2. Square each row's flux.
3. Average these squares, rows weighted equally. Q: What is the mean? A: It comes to 399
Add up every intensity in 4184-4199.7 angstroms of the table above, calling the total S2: 316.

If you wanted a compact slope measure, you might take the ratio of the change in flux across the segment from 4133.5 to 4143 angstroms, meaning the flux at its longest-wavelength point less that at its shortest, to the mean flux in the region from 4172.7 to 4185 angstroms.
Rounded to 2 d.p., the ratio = -0.12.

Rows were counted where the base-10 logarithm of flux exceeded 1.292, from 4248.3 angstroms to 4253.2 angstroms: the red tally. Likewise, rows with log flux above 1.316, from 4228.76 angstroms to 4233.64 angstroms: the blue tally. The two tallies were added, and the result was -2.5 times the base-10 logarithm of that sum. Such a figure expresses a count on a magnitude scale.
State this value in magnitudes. -1.75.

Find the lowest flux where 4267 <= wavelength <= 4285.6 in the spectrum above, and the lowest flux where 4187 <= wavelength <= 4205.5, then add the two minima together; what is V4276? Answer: 34.6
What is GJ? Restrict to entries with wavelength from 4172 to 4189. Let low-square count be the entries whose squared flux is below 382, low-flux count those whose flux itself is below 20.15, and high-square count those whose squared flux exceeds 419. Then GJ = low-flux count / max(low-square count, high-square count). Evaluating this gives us 1.6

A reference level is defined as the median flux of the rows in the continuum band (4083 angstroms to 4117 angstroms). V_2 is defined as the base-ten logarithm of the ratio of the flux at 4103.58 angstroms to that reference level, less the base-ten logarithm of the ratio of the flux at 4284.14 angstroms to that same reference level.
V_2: 0.021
